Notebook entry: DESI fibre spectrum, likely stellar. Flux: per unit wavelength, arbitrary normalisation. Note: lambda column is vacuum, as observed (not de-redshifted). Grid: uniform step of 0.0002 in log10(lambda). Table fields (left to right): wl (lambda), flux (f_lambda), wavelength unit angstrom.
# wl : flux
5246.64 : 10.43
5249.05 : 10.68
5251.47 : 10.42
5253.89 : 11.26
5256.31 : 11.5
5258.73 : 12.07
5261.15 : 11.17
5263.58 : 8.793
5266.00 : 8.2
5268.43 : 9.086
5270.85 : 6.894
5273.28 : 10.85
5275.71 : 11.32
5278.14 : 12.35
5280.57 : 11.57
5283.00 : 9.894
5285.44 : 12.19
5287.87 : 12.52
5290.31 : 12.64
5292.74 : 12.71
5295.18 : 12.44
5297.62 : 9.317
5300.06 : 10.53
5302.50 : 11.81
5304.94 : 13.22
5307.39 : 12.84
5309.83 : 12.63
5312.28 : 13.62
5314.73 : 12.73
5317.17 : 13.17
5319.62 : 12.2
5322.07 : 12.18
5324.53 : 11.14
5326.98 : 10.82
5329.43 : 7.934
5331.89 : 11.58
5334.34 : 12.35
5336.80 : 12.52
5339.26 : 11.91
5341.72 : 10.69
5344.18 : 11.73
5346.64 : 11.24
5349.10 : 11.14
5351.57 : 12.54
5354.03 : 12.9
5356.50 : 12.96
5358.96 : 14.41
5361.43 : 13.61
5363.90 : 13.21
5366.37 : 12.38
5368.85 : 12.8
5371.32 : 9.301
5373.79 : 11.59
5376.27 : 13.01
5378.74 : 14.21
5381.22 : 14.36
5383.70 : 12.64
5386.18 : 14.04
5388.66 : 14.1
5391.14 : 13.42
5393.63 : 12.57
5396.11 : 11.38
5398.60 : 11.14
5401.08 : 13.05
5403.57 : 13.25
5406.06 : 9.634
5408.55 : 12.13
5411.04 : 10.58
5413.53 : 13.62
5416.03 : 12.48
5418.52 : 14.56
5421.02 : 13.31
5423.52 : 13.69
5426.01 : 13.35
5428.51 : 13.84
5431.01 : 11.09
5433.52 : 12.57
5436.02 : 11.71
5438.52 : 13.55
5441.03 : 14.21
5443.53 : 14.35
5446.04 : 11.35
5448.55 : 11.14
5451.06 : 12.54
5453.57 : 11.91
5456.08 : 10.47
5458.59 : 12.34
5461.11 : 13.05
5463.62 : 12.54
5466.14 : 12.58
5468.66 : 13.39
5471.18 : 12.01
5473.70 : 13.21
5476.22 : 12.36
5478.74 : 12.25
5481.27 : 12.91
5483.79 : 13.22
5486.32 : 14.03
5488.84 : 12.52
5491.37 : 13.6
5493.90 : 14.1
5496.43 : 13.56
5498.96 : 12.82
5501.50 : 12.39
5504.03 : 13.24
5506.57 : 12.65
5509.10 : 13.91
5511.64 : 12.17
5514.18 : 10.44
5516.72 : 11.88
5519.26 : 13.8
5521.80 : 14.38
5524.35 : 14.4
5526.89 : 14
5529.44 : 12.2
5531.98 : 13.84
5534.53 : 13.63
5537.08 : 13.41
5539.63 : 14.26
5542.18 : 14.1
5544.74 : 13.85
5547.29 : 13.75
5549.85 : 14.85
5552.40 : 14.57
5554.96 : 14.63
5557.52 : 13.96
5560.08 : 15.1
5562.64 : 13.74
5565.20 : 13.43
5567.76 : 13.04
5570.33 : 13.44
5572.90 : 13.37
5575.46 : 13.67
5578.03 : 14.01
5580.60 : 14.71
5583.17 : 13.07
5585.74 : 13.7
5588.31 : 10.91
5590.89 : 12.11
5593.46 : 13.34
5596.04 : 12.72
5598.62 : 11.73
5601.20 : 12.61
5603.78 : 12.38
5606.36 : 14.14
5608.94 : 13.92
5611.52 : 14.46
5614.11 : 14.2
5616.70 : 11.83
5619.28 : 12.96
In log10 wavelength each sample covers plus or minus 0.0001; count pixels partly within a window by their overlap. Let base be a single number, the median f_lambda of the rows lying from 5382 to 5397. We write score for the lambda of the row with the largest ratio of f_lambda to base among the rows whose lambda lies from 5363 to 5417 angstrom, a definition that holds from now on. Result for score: 5381.22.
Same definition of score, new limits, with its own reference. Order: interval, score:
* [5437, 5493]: 5443.53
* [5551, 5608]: 5560.08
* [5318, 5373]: 5358.96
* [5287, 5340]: 5312.28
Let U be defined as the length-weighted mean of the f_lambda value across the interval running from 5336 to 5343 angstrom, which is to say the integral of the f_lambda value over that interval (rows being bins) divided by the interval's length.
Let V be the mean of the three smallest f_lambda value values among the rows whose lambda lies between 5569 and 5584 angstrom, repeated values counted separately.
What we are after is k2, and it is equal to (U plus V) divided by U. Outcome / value 2.14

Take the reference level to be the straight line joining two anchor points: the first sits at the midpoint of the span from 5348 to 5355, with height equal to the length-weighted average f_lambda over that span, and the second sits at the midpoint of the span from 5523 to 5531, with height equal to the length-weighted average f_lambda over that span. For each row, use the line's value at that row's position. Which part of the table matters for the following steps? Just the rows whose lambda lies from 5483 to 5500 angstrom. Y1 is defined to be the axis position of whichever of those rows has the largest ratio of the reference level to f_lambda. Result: 5488.84 angstrom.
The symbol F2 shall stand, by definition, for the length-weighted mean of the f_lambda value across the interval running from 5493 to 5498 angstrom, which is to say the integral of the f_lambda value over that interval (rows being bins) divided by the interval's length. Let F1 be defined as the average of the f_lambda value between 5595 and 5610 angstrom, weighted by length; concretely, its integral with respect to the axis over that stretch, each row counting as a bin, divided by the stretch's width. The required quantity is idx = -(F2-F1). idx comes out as -0.8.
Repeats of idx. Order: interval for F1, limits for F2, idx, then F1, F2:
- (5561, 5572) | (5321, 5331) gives 2.9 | 13.5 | 10.5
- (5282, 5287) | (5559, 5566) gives -2.9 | 11.2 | 14.1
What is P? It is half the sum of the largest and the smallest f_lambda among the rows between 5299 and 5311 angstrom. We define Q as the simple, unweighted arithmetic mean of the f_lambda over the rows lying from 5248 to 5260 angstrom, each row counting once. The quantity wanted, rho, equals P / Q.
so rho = 1.06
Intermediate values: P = 11.9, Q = 11.2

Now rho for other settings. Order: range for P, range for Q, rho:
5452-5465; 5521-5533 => 0.85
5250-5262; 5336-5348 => 0.97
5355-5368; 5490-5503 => 1.01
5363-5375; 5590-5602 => 0.90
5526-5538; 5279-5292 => 1.11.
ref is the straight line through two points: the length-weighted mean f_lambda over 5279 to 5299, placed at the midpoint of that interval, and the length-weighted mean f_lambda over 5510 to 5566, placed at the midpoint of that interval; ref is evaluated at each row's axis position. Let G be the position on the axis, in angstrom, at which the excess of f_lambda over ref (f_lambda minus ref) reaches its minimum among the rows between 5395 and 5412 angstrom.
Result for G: 5406.06 angstrom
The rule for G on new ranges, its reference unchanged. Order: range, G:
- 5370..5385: 5371.32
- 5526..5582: 5529.44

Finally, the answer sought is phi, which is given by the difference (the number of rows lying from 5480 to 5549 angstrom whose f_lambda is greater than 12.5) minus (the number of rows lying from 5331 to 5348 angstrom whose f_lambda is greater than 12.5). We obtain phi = 21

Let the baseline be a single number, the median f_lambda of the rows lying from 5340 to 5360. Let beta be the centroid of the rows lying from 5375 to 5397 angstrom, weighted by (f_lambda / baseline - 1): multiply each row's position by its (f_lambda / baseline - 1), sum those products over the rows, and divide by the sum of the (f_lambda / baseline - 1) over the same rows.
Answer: 5383.4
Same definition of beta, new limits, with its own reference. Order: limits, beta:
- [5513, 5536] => 5528.4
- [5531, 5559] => 5545.8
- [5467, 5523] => 5495.1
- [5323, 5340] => 5328.2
